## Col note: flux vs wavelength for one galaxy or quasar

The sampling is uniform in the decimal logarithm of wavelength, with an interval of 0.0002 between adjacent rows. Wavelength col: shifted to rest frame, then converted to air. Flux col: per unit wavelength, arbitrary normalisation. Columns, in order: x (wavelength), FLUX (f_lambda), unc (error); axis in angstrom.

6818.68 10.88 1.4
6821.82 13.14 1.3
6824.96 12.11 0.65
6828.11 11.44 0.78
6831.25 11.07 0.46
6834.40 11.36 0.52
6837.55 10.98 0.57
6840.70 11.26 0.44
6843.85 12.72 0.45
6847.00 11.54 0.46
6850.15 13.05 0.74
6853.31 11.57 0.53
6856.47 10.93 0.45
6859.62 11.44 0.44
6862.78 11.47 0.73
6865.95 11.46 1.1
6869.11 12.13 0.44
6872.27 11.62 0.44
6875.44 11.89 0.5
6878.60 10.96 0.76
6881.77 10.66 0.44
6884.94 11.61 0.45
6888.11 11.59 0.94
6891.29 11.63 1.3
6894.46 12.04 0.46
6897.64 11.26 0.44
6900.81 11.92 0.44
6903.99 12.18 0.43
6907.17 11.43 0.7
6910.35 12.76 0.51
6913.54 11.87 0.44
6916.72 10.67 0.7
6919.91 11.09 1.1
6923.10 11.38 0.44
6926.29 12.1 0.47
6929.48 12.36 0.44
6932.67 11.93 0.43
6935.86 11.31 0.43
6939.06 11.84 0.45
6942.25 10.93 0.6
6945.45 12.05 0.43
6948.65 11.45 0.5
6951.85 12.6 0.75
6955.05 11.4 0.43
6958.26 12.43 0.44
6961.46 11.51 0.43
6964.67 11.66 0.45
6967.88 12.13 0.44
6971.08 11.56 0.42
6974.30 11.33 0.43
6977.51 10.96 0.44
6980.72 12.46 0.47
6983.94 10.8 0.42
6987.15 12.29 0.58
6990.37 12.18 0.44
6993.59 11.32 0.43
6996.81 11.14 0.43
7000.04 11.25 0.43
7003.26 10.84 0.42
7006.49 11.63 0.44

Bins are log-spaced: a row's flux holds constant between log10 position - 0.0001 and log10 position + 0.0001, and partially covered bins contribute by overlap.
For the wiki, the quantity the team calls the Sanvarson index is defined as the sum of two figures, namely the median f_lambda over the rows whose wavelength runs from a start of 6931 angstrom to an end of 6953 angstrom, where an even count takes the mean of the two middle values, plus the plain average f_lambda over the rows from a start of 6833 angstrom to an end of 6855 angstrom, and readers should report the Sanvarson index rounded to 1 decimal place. 23.6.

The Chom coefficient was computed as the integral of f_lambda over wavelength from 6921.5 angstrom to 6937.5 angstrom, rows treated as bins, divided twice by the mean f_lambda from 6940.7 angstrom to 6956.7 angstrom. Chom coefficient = 1.38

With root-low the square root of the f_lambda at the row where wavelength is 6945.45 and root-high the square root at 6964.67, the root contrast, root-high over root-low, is 0.98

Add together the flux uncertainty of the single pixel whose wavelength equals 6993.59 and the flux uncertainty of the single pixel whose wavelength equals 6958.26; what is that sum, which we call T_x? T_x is 0.9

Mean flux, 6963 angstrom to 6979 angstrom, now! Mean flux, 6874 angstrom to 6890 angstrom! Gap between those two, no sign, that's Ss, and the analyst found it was 0.19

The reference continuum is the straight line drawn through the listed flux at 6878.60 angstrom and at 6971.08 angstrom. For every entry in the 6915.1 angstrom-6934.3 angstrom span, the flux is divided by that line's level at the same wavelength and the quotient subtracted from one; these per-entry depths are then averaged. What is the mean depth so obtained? -0.029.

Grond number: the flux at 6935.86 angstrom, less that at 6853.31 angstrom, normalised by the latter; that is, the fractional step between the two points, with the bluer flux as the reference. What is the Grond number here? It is -0.022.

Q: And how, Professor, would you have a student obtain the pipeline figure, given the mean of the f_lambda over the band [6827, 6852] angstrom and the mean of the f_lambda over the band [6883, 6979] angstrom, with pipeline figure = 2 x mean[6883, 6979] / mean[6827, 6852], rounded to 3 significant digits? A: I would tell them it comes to 2.00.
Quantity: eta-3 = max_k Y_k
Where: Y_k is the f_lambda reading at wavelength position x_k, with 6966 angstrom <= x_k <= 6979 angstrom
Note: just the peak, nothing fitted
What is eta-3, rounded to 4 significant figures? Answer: 12.13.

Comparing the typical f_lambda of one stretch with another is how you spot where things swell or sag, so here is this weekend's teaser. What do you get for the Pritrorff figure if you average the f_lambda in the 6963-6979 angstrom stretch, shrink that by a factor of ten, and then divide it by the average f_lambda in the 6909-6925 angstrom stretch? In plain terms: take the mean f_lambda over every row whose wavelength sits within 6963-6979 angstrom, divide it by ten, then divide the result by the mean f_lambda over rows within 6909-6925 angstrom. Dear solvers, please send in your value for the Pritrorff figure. 0.100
